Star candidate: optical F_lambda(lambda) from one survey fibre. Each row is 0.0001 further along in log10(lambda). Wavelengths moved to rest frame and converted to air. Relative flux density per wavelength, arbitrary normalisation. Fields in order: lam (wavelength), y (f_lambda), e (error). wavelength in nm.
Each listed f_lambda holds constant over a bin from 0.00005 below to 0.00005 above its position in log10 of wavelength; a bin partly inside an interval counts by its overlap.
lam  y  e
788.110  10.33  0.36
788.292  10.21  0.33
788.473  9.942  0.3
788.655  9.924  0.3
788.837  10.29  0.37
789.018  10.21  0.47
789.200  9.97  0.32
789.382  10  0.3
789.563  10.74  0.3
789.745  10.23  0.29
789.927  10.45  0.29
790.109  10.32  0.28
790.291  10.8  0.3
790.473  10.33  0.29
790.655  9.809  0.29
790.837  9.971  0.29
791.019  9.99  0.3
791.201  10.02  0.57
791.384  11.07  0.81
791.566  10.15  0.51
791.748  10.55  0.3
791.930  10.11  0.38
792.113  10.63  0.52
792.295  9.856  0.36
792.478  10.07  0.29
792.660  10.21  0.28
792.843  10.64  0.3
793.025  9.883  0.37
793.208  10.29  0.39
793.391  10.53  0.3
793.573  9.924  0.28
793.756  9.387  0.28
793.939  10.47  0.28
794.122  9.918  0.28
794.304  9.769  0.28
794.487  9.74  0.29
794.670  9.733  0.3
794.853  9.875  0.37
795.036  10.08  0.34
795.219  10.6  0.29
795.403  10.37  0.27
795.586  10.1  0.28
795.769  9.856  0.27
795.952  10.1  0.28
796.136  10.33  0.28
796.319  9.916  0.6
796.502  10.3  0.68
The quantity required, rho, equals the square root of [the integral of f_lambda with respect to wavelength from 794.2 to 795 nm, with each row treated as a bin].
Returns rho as 2.80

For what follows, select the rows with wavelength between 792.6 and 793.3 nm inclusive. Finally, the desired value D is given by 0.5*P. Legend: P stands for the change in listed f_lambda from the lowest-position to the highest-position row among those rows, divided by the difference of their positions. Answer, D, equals 0.07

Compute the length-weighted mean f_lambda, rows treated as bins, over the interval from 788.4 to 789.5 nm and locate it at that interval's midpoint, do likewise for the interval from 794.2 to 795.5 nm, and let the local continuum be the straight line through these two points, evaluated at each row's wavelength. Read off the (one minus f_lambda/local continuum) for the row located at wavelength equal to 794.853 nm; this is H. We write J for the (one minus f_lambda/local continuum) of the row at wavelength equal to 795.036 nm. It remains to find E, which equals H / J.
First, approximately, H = 0.015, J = -0.01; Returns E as -3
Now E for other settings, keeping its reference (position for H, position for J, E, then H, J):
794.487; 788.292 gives -2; 0.029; -0.01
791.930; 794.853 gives 0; -0.006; 0.01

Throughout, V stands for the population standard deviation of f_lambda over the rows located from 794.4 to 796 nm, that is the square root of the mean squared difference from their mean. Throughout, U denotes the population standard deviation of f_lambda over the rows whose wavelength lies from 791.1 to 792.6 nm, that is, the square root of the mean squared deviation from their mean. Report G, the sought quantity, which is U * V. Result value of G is 0.10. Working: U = 0.38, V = 0.27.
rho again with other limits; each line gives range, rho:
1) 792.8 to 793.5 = 2.69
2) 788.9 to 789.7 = 2.86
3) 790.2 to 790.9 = 2.68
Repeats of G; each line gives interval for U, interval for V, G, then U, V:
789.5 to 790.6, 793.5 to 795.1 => 0.06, 0.22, 0.28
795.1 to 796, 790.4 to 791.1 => 0.05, 0.26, 0.19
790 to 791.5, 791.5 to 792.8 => 0.10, 0.41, 0.25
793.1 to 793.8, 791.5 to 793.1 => 0.12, 0.43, 0.29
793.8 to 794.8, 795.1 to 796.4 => 0.07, 0.28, 0.25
